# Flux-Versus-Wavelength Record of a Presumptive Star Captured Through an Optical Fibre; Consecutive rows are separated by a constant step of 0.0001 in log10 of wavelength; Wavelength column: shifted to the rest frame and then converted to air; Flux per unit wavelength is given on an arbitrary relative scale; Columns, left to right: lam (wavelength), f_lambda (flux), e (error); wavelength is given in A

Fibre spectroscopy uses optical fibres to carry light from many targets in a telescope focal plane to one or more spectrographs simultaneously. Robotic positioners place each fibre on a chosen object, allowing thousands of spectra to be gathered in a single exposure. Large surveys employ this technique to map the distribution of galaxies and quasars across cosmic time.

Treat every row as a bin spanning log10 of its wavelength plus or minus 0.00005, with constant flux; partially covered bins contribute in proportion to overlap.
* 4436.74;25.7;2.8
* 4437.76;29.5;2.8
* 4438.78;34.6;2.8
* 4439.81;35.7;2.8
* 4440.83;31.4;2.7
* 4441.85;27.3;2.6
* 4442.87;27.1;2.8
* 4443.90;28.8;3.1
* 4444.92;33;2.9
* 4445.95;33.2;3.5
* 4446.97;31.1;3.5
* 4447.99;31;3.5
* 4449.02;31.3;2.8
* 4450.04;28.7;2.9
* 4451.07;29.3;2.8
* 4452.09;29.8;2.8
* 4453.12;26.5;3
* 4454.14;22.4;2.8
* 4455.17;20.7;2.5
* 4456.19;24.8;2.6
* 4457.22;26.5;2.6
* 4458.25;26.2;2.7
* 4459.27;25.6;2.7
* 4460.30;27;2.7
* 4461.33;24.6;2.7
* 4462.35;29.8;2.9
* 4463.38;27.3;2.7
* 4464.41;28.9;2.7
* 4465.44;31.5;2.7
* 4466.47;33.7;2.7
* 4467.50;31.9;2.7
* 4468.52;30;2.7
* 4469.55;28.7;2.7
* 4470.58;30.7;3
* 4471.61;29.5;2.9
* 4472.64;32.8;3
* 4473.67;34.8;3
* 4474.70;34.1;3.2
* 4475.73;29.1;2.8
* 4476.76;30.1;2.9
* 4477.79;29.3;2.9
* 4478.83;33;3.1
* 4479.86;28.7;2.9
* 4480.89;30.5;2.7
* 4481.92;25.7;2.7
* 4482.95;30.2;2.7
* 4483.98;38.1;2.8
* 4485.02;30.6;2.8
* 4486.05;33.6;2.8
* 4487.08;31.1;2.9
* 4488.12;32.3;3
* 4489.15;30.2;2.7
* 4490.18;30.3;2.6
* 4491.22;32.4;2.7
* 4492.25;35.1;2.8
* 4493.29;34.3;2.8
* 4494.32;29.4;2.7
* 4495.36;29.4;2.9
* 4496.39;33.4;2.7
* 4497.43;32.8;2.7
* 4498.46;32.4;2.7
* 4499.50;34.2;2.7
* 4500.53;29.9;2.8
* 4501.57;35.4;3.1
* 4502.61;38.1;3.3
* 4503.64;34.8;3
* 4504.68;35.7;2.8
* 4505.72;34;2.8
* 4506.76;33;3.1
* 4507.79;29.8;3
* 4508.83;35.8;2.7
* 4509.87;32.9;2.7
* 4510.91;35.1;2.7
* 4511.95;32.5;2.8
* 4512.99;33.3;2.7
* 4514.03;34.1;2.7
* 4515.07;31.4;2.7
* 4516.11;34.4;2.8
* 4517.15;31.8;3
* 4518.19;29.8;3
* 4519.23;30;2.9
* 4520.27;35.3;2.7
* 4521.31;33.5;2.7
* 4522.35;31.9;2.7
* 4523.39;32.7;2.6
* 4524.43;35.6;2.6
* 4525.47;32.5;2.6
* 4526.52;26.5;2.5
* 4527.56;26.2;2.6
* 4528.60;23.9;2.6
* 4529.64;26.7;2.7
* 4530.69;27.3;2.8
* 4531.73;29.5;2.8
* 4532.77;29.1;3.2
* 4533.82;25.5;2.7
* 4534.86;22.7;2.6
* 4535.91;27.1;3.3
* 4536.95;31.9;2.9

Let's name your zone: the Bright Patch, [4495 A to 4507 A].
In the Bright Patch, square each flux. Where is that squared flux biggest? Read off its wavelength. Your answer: 4502.61 A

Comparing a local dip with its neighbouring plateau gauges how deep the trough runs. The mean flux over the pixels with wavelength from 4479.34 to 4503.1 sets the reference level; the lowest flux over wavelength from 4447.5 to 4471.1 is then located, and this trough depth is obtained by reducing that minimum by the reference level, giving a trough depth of -11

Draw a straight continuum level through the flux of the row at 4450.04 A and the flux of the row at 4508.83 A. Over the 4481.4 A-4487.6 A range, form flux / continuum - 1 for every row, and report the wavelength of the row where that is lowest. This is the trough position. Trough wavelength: 4481.92 A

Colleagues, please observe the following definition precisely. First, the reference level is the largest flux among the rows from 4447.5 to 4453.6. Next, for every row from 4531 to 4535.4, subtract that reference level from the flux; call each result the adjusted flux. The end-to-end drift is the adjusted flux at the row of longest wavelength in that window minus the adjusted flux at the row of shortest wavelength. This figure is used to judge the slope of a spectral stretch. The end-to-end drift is -7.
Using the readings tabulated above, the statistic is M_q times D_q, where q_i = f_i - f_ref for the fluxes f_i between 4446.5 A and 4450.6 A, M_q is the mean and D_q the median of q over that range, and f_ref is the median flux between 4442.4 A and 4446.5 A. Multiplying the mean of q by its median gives -0.1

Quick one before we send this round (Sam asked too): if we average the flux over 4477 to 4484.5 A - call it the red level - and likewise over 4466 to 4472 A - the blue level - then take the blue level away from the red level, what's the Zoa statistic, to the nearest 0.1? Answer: 0.0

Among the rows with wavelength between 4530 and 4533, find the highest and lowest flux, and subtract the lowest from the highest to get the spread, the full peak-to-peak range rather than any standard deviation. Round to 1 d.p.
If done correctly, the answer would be 2.2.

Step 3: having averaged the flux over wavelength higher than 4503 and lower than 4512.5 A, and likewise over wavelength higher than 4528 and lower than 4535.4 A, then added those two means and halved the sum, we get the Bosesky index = 30.1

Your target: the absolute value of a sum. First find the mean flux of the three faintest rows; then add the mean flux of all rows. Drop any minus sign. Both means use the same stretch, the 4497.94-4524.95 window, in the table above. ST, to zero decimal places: 63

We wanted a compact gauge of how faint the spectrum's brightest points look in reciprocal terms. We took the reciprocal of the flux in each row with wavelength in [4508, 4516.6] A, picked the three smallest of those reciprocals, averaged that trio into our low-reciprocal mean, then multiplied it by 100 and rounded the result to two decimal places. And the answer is 2.85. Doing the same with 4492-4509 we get 2.74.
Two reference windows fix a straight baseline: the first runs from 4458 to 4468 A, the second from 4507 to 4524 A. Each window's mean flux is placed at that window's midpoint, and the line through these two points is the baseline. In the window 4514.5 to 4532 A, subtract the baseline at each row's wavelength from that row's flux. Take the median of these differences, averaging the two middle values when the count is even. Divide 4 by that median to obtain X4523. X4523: -3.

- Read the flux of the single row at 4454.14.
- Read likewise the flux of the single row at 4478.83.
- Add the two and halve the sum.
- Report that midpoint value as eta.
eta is 27.7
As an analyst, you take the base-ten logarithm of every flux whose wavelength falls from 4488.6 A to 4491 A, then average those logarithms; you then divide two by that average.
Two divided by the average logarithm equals 1.35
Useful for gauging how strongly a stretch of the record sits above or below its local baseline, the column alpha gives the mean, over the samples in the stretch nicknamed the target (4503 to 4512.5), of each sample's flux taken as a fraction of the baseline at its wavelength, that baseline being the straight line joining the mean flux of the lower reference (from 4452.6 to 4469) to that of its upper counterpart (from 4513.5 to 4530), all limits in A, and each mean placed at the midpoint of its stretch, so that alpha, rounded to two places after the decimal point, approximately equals 1.12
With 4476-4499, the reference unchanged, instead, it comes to 1.09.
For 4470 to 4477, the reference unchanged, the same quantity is 1.12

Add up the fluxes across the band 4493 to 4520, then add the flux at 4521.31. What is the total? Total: 891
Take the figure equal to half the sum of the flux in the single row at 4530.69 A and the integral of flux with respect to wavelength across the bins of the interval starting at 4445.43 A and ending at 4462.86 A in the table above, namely 254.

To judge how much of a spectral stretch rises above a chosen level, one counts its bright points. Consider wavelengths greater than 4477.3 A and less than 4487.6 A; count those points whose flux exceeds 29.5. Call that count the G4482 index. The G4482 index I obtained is 7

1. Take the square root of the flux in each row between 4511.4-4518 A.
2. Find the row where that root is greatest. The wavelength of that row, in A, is 4516.11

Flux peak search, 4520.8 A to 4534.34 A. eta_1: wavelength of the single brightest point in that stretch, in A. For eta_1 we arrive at 4524.43 A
